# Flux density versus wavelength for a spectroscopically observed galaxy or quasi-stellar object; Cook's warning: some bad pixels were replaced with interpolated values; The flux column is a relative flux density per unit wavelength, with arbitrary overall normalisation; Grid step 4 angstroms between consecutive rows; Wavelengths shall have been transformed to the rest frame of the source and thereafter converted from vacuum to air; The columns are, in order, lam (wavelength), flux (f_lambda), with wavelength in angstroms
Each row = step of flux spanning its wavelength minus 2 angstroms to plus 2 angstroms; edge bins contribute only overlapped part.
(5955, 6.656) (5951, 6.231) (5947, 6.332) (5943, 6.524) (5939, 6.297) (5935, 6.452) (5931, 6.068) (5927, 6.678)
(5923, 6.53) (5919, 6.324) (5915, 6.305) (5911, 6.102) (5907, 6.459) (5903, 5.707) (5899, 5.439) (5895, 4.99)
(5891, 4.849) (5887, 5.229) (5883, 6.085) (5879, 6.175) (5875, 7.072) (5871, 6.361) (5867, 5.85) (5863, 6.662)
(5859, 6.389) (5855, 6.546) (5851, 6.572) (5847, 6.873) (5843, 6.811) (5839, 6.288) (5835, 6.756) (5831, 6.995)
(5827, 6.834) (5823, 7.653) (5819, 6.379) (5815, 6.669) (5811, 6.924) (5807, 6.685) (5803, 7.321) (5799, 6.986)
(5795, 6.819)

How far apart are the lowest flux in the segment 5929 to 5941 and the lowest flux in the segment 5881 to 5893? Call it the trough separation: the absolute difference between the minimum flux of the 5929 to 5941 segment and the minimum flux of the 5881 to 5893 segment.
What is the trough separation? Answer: 1.2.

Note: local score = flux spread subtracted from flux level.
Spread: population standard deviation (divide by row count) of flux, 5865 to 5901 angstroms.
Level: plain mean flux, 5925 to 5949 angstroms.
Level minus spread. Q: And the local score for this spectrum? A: 5.7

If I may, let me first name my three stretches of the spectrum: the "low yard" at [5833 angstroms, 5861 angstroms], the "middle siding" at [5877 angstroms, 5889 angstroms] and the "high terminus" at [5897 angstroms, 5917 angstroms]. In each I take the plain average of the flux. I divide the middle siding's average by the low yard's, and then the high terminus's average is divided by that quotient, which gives 6.8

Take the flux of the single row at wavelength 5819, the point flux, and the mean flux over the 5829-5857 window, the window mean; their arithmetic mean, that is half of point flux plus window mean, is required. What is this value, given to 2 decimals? 6.54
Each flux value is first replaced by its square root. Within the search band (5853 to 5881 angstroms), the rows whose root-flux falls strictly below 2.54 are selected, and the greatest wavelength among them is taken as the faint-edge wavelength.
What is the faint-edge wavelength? 5879 angstroms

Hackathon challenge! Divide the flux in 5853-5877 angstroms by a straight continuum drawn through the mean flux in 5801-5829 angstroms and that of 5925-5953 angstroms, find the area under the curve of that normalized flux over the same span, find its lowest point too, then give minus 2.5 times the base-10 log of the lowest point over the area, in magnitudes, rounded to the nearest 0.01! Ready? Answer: 3.56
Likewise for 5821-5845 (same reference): 3.55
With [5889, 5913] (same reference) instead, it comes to 3.61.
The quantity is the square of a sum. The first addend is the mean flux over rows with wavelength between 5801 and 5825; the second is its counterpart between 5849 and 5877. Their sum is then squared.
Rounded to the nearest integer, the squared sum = 180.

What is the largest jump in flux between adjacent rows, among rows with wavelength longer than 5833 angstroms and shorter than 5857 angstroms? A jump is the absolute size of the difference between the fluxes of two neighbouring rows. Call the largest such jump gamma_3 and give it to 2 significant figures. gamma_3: 0.52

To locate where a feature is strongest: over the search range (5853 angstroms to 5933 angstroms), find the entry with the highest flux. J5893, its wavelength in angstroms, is 5875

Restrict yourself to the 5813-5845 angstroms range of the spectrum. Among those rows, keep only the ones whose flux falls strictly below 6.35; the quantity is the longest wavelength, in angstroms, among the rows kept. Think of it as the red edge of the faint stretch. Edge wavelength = 5839 angstroms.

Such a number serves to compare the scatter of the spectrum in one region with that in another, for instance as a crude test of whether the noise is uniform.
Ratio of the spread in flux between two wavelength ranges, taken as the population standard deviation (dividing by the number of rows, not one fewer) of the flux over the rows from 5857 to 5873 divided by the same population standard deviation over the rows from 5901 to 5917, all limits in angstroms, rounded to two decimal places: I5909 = 1.04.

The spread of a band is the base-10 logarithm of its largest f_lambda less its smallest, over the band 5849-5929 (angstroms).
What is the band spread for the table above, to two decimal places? 0.35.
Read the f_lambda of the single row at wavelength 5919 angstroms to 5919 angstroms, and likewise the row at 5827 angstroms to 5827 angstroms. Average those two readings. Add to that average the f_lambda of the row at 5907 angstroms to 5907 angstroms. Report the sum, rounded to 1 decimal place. 13.0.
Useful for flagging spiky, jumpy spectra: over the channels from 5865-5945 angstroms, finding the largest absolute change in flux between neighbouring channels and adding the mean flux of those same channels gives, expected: 6.97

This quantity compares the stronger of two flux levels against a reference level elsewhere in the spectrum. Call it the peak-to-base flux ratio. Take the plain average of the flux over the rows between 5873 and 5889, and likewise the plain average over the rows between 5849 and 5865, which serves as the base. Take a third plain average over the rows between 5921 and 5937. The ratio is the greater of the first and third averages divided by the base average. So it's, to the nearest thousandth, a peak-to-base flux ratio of 0.983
